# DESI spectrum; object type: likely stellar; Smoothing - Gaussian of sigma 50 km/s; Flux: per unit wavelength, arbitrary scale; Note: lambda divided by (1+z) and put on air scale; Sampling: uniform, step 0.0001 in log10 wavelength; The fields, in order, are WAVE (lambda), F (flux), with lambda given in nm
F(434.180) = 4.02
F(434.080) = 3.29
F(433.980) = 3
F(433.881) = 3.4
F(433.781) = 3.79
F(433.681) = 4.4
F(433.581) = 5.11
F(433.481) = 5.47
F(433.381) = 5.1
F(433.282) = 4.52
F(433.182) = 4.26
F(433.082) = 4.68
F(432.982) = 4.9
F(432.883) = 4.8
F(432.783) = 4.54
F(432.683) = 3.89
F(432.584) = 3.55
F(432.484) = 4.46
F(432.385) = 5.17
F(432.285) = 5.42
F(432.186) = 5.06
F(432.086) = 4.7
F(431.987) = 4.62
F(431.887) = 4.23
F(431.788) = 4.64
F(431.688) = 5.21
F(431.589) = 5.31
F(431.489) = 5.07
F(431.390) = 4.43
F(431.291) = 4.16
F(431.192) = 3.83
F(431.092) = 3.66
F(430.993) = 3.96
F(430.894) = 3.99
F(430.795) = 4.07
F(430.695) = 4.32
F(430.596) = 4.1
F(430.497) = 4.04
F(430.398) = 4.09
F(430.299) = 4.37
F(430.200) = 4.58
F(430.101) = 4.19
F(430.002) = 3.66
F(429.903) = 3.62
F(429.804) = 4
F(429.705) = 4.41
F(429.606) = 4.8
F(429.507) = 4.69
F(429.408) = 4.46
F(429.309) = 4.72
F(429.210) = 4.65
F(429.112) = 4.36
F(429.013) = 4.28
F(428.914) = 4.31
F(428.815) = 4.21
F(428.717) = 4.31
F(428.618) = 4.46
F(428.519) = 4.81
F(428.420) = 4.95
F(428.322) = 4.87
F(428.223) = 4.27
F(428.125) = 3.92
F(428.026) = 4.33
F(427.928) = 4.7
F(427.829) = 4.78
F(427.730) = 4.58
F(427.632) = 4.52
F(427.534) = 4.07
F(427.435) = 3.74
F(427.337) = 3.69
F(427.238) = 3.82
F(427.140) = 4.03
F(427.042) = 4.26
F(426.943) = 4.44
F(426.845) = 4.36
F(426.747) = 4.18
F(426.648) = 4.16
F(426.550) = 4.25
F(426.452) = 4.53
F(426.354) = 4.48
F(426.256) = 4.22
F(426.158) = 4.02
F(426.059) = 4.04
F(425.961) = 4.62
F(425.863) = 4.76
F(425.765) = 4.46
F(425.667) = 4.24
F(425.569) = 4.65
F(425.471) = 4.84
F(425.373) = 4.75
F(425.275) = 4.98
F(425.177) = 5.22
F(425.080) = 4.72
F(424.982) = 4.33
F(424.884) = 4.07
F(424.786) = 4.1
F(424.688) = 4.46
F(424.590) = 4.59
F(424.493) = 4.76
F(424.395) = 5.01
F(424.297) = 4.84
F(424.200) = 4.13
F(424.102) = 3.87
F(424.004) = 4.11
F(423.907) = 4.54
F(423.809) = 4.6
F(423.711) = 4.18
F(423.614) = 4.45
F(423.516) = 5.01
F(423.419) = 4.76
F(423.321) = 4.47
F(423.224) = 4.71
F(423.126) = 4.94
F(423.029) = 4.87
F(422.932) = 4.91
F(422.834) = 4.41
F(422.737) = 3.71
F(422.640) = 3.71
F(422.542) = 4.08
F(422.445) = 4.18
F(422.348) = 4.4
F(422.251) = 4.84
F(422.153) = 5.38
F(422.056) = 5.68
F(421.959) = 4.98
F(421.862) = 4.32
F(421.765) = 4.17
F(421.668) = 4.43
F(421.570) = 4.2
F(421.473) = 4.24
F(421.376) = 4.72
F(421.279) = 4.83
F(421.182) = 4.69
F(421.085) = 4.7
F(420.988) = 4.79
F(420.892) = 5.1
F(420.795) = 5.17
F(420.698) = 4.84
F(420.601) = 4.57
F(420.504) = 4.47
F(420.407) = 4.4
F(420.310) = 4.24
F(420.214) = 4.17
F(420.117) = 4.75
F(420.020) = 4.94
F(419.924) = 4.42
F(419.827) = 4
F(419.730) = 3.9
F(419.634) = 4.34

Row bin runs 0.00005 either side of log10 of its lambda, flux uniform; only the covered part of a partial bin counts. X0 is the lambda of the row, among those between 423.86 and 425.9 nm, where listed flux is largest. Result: 425.177 nm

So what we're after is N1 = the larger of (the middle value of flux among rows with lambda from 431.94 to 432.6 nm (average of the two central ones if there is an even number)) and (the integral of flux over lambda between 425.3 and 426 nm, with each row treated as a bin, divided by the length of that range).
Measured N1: 4.70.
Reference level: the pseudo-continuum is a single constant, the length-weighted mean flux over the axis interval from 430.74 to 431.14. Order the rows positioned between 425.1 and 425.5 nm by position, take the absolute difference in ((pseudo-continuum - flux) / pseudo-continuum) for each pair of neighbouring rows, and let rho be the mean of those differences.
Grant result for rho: 0.048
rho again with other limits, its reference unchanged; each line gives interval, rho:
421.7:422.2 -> 0.115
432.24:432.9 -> 0.133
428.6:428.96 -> 0.030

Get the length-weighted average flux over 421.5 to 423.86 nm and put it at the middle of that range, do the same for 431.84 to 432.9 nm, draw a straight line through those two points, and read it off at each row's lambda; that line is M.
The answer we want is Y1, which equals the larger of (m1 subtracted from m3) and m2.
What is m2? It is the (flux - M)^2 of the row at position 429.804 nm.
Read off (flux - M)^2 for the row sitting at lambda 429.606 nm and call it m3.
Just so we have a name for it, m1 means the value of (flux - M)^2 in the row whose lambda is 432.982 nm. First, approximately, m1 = 0.103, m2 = 0.33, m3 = 0.05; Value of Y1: 0.33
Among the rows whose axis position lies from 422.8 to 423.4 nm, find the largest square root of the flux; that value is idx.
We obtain 2.22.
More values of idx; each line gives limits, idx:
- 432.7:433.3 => 2.21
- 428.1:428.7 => 2.22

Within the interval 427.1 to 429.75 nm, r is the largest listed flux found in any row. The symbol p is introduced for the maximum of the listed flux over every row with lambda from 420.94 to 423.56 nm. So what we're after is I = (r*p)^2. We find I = 791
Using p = 5.68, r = 4.95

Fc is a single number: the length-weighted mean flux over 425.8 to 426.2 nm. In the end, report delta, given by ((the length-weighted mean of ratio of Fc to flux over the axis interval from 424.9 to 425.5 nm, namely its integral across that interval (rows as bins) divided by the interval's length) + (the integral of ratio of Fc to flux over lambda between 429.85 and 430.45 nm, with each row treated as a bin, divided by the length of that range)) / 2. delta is 0.998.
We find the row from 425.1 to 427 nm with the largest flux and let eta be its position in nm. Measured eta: 425.177 nm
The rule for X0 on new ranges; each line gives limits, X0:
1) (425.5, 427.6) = 425.863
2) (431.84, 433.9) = 433.481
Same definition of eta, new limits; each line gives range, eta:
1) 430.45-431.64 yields 431.589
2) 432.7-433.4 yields 433.381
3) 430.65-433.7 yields 433.481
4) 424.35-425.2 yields 425.177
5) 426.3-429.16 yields 428.420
